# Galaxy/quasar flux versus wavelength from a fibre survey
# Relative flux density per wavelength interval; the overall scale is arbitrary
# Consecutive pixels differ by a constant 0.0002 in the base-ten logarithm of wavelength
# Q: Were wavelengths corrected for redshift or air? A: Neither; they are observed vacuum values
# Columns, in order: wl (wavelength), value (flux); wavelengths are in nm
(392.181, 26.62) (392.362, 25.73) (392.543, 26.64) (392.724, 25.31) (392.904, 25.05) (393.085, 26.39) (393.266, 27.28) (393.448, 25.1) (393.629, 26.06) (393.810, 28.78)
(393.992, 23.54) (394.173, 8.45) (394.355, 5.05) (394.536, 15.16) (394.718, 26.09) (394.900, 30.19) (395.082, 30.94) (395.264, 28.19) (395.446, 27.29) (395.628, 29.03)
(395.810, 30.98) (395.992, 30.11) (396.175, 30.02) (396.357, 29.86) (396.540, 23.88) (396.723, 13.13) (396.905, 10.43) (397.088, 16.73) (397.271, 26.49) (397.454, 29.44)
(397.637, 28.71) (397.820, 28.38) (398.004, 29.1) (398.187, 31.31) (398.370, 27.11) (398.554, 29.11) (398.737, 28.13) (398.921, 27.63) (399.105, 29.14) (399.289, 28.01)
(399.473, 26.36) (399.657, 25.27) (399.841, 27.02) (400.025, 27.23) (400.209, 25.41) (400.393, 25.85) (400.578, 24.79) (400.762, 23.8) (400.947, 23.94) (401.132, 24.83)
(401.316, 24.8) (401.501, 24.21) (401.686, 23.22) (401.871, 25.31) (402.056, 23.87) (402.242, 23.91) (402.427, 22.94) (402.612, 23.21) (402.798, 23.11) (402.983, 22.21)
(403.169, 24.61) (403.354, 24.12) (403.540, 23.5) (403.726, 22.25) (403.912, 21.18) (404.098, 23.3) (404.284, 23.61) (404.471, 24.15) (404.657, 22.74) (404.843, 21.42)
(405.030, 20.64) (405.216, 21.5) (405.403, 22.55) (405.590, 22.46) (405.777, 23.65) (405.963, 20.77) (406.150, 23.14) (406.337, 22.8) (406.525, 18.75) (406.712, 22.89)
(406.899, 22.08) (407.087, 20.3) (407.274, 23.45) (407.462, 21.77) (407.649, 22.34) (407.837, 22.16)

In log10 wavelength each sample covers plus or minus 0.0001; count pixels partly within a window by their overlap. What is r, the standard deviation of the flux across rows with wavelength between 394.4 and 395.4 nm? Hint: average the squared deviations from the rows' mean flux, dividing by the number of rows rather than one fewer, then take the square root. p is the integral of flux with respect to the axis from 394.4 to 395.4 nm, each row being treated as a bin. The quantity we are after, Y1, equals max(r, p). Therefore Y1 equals 25.2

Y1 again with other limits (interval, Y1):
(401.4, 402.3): 21.7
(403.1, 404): 20.8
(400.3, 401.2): 22.2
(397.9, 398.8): 26.1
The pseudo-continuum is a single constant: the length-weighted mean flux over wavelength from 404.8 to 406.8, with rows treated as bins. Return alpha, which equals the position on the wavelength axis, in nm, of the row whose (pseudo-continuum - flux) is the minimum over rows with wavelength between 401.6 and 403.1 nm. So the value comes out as 401.871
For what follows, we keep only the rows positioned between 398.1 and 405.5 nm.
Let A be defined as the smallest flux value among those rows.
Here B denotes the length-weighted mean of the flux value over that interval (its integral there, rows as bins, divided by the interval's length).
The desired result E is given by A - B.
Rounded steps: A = 20.64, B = 24.7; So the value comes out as -4.0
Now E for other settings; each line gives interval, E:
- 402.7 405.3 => -2.1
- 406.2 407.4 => -3.0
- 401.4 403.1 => -1.4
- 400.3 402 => -1.3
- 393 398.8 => -20.0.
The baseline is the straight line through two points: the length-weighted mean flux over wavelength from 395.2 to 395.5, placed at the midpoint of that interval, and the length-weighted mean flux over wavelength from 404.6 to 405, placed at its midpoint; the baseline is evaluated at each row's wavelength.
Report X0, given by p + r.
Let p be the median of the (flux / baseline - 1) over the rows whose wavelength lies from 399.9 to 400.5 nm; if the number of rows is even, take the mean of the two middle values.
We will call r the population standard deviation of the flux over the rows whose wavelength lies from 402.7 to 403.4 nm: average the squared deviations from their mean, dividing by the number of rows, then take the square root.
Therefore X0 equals 0.98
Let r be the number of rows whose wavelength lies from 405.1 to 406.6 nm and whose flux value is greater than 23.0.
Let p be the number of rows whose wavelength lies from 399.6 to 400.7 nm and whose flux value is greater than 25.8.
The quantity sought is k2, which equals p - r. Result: 1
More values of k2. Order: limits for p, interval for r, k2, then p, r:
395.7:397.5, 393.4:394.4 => 2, 6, 4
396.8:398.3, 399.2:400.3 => 0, 6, 6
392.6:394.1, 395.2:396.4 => -3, 4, 7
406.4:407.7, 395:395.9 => -5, 0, 5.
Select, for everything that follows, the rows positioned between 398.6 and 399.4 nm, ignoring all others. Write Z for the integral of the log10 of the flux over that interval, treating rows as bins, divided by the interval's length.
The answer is 1.45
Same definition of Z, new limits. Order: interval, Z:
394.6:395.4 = 1.45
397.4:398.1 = 1.46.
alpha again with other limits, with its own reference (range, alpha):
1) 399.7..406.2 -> 400.025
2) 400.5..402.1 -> 401.871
